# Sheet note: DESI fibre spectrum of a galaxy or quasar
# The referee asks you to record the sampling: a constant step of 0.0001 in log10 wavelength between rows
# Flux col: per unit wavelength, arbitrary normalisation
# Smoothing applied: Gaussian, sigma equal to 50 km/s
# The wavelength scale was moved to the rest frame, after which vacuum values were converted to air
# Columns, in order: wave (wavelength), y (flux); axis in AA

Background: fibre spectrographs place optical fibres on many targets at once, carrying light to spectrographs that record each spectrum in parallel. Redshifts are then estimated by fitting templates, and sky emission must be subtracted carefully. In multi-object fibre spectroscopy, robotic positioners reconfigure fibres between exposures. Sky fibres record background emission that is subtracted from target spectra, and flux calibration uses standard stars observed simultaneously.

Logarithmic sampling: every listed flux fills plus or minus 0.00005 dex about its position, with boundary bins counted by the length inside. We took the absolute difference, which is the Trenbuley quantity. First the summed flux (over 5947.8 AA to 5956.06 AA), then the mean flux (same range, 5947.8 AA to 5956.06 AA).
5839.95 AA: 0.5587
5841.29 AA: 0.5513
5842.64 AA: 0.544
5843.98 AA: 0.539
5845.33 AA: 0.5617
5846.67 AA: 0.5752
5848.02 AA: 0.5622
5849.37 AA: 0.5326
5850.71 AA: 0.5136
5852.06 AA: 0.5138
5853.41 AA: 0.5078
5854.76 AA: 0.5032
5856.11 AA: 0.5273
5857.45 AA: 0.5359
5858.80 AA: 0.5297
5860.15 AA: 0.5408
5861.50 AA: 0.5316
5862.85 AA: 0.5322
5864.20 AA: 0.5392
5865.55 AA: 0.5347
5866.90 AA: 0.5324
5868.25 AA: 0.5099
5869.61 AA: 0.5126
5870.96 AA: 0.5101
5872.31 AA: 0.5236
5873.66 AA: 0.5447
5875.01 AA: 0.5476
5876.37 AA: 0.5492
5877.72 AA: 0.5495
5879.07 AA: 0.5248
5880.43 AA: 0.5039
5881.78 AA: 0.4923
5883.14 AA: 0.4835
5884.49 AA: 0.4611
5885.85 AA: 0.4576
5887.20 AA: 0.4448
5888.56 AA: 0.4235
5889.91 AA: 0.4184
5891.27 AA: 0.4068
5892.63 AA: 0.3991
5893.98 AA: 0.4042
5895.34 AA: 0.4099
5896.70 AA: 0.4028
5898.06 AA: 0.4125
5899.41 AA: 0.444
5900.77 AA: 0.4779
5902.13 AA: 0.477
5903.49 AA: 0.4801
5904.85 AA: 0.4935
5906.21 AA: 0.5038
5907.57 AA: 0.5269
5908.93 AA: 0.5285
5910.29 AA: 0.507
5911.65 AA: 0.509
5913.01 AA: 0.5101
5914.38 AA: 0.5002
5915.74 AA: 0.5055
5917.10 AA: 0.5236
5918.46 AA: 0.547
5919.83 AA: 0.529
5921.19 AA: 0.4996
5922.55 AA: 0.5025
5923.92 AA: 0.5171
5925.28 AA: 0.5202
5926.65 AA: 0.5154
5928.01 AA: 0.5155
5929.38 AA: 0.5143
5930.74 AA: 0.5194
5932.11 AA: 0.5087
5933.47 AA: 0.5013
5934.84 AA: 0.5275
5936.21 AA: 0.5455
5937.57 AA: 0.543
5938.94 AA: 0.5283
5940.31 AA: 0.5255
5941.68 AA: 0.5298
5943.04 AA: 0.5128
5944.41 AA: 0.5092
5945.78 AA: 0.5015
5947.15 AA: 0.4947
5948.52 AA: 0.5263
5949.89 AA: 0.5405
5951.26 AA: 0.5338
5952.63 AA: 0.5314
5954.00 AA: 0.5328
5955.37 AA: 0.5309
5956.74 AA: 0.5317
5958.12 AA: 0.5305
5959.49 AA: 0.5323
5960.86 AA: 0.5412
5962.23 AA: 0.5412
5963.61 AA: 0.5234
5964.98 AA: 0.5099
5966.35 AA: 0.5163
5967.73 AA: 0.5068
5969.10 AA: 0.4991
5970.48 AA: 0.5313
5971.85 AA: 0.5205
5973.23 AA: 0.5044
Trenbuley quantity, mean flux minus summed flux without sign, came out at 2.66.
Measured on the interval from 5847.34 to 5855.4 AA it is 2.61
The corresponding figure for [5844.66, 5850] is 1.67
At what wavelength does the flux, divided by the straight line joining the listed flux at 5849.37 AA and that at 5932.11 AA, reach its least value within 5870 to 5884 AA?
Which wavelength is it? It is 5883.14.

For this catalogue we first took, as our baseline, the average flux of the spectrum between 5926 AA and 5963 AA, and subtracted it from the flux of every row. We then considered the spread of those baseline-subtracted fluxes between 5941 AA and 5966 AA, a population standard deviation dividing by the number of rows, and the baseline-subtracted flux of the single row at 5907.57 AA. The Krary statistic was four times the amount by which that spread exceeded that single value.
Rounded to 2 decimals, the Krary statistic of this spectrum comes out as 0.04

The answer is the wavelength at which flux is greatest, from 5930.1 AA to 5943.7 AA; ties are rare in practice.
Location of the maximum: 5936.21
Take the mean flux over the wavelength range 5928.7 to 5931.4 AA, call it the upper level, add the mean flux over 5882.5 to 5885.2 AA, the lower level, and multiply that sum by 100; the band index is 99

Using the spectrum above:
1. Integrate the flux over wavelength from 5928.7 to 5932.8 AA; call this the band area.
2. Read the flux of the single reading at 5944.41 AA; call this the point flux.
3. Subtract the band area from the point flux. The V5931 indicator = -1.60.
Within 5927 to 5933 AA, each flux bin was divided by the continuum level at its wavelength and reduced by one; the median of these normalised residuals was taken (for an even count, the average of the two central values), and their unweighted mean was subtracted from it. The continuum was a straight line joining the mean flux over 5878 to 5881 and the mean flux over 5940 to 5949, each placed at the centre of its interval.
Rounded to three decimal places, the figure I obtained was 0.001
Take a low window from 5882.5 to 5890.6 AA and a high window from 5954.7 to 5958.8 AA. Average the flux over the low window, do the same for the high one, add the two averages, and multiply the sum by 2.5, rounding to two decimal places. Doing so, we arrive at 2.45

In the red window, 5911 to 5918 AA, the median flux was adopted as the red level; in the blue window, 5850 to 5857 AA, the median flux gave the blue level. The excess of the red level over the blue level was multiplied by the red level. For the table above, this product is -0.002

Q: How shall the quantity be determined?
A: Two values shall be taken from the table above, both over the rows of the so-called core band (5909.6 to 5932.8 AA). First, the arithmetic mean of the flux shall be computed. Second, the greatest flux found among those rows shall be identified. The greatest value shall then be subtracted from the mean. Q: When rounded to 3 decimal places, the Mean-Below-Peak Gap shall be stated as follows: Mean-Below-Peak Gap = -0.033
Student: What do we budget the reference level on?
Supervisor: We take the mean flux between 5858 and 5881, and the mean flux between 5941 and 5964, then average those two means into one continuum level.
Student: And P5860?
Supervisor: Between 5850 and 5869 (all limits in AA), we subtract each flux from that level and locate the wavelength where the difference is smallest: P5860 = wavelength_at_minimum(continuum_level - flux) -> 5860.15 AA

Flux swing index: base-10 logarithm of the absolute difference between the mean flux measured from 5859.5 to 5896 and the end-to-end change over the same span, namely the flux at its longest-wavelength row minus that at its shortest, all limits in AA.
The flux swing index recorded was -0.21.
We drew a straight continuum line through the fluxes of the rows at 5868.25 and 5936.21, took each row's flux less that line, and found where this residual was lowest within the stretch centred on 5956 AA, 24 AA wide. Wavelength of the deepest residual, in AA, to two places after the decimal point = 5947.15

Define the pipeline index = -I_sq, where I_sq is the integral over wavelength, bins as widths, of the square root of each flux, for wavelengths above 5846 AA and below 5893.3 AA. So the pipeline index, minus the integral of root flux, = -34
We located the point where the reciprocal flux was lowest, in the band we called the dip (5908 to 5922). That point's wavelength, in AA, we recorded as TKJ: 5918.46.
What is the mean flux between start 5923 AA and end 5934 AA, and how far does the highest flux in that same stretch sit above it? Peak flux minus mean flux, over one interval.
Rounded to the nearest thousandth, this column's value 0.006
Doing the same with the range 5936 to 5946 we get 0.021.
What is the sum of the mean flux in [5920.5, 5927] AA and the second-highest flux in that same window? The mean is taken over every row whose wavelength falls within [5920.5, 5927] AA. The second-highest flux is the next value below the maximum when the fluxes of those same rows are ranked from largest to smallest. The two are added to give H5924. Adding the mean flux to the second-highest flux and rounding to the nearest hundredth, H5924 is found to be 1.03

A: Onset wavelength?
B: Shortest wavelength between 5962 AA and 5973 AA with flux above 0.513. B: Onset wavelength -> 5962.23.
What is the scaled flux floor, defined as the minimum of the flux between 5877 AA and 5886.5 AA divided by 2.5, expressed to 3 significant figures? 0.183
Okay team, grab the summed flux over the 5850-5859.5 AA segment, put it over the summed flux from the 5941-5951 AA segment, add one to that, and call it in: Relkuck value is 2.00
